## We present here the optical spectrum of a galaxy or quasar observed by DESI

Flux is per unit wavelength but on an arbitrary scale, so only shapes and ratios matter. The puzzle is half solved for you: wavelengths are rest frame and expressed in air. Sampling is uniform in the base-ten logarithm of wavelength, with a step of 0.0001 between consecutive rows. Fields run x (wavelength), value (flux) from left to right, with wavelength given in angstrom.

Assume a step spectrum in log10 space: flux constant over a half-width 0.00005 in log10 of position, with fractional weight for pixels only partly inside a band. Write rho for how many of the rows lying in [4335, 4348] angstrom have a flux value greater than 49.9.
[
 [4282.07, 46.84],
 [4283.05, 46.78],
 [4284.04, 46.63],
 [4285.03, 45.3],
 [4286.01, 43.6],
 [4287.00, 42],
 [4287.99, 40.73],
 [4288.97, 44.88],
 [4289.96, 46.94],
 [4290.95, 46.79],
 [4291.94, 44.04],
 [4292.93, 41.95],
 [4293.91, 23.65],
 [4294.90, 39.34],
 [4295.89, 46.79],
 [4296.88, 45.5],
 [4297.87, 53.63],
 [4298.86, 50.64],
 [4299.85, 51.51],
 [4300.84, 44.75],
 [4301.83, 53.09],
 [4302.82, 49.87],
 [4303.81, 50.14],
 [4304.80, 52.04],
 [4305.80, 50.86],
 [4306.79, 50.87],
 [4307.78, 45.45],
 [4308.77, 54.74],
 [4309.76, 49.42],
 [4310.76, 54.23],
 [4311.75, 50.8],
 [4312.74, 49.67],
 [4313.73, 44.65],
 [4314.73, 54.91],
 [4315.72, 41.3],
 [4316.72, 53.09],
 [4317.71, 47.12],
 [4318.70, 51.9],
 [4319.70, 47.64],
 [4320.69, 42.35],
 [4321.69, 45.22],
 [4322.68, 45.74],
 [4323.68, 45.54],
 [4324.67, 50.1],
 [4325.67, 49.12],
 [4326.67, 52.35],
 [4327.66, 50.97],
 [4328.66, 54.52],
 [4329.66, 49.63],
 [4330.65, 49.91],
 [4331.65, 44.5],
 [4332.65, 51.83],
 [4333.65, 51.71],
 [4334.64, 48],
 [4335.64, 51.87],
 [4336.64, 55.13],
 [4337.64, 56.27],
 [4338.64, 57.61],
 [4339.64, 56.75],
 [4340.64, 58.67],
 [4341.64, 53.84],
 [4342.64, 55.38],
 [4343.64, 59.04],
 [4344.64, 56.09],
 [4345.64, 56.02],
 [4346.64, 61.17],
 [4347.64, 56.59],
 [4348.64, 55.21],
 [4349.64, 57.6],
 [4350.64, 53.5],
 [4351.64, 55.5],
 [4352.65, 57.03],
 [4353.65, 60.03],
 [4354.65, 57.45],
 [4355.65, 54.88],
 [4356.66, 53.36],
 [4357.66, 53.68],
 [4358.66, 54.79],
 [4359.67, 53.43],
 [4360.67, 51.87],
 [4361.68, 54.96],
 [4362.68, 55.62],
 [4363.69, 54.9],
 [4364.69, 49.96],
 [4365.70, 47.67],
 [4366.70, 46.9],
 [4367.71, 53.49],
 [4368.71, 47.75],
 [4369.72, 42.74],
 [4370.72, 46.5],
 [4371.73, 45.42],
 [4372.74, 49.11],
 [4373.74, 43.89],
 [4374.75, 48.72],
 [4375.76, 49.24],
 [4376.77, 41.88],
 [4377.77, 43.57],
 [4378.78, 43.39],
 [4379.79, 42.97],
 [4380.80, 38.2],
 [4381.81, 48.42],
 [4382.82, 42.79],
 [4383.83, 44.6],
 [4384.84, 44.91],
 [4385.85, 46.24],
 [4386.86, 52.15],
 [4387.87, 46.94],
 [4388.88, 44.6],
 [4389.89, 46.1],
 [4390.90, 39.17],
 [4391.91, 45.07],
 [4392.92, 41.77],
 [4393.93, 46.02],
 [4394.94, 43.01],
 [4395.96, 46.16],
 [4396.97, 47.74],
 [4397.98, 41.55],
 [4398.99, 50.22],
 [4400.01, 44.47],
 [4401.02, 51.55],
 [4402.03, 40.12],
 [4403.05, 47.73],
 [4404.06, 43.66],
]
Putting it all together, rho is 13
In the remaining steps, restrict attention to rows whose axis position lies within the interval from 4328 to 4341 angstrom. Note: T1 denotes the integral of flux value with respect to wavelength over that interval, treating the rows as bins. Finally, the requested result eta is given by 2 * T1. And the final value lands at 1370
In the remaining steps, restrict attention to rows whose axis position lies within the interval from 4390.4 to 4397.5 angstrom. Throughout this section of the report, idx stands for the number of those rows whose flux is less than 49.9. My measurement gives 7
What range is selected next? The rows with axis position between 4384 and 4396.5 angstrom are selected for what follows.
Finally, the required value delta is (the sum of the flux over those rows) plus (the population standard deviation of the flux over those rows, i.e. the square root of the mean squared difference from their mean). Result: 545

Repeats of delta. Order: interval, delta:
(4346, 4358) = 678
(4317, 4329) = 586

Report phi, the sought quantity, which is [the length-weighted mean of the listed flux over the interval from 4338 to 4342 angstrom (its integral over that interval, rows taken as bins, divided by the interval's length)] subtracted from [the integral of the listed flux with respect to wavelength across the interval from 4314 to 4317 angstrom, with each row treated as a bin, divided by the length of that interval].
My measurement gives -8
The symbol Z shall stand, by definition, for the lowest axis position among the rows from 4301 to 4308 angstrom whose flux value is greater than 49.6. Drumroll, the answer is 4301.83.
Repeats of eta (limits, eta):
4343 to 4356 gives 1481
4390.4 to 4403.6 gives 1187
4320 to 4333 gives 1262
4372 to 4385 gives 1163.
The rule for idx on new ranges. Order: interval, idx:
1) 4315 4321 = 4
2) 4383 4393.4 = 9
